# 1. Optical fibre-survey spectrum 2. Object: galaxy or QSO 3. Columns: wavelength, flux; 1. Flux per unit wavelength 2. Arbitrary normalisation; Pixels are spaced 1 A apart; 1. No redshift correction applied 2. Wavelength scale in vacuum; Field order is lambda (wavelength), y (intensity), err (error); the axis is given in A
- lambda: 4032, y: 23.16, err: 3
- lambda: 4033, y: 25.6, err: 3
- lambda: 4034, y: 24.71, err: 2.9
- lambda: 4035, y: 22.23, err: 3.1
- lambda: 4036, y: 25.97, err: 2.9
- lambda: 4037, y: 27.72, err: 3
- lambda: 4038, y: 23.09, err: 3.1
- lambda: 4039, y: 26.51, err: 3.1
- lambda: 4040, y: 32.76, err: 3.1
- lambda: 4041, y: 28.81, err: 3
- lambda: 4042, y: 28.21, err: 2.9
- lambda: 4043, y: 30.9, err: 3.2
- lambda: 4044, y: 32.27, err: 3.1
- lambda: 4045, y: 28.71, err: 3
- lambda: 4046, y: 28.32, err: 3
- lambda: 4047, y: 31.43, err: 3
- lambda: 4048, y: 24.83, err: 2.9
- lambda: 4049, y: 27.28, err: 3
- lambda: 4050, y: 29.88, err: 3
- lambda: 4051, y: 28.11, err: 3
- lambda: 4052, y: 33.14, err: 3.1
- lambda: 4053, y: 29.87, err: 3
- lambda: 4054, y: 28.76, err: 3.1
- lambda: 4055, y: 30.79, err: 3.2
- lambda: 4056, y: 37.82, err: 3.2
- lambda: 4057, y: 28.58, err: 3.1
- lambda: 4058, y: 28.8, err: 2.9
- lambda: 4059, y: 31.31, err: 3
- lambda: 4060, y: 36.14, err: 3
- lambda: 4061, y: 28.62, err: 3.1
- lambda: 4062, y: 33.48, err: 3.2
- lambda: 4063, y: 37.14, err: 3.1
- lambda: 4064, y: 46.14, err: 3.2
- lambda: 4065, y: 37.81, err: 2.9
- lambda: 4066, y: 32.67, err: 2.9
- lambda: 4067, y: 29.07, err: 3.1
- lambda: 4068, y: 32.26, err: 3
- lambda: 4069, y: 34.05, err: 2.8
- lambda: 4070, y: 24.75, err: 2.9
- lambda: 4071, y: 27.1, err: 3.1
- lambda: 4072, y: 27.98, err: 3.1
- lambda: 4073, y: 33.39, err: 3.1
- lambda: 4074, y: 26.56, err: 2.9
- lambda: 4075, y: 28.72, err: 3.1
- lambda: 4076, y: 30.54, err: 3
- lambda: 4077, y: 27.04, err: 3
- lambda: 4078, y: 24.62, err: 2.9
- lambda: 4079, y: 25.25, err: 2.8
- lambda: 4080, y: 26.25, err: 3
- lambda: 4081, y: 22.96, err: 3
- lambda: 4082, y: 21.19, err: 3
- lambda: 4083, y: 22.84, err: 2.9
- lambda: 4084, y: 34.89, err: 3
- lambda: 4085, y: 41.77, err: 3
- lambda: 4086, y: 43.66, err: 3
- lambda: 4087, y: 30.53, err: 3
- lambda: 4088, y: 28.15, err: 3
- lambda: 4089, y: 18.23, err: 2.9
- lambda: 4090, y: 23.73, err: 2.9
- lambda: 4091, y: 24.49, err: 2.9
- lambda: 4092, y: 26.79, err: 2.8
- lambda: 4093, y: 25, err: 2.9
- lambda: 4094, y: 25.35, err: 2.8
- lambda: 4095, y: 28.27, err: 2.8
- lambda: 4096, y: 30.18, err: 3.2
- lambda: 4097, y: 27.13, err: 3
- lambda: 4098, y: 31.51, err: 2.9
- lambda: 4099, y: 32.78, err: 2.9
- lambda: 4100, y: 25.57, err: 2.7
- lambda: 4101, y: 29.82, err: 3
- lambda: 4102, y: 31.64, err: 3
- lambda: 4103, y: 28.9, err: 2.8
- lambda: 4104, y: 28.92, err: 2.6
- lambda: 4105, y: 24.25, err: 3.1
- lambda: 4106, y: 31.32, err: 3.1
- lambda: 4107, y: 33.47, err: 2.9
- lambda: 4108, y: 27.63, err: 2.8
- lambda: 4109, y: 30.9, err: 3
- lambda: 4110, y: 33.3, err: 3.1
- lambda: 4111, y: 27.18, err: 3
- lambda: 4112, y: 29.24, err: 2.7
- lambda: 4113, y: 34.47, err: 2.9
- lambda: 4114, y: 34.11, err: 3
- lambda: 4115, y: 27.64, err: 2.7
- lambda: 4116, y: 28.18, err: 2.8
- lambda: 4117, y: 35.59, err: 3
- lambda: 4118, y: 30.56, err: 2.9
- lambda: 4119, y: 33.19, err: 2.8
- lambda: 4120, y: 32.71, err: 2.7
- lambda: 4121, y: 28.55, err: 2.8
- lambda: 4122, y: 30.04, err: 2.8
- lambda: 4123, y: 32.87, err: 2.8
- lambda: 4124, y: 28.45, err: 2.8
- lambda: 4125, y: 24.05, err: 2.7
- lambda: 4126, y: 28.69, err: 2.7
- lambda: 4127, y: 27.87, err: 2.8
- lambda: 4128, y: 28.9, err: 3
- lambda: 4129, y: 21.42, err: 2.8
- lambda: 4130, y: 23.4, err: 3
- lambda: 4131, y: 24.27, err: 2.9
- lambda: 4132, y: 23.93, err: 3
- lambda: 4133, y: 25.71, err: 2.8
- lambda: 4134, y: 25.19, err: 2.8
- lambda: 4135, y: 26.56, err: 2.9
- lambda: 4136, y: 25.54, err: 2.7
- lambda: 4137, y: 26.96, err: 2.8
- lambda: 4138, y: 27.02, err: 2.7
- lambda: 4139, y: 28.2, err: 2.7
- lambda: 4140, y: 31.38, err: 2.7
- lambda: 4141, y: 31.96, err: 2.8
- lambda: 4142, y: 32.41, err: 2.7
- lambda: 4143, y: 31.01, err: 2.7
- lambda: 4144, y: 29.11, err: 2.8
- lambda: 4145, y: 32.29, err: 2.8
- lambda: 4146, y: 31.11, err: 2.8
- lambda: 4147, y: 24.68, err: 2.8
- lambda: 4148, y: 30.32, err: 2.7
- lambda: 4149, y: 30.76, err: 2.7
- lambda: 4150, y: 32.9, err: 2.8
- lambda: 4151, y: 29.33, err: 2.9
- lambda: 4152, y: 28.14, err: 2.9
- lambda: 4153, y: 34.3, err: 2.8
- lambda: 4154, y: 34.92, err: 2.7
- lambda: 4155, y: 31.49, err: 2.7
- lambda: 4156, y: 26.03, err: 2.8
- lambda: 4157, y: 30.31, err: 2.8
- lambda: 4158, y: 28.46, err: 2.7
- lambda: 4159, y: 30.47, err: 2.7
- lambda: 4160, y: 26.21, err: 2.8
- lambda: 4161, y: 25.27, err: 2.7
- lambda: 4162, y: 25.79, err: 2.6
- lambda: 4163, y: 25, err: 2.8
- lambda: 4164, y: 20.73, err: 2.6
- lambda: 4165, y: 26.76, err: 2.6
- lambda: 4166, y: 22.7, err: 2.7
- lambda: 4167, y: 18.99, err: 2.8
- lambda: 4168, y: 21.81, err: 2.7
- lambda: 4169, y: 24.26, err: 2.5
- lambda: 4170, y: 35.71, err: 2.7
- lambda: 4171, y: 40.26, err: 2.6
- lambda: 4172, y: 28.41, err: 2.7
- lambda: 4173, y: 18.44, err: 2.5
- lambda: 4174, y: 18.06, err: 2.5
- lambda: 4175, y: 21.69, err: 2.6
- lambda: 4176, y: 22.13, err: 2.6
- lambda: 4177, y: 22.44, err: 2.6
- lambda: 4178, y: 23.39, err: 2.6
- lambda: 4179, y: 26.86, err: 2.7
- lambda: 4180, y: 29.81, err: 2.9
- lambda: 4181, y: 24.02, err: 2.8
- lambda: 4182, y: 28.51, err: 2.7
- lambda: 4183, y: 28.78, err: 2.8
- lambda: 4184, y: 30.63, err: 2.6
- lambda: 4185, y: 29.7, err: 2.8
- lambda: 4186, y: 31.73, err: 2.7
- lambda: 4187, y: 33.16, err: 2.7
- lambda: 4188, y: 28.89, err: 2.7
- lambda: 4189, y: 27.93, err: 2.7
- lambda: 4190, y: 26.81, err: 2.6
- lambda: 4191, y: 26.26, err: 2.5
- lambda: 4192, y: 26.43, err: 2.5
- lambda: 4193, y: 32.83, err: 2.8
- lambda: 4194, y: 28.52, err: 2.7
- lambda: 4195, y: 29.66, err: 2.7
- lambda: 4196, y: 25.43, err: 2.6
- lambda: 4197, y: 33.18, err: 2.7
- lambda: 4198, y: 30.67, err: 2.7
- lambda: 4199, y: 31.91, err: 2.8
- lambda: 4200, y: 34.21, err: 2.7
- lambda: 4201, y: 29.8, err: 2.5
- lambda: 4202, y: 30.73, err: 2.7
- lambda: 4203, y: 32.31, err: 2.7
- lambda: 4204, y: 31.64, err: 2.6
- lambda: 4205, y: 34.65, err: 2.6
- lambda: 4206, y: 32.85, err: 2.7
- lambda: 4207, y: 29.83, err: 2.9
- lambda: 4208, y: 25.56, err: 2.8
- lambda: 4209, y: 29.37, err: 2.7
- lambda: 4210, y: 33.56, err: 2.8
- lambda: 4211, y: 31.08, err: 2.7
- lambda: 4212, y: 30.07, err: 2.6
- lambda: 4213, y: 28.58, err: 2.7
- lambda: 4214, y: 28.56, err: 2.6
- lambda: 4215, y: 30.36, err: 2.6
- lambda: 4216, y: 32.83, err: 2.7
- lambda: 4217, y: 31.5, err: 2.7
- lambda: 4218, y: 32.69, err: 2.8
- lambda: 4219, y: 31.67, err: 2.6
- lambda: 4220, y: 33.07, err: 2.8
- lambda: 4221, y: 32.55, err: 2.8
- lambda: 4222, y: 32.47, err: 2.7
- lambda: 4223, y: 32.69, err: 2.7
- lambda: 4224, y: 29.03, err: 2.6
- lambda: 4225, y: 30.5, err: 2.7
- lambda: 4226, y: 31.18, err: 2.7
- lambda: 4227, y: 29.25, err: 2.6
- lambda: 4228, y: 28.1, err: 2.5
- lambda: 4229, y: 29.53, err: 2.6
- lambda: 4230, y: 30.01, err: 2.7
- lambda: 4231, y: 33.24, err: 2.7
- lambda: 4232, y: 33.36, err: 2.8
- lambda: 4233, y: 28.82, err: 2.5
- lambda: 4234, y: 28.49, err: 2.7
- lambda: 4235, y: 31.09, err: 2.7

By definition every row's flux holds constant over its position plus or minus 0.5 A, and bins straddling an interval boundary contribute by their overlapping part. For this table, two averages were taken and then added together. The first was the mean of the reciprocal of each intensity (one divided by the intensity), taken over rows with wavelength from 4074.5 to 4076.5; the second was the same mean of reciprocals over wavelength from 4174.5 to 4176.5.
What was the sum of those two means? 0.079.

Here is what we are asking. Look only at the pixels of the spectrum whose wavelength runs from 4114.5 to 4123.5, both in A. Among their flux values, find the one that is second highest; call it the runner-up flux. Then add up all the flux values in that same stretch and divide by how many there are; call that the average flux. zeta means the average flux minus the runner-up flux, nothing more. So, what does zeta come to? -2.2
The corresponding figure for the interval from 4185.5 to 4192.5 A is -3.0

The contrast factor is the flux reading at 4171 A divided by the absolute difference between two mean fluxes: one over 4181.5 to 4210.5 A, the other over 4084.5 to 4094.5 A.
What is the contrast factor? 28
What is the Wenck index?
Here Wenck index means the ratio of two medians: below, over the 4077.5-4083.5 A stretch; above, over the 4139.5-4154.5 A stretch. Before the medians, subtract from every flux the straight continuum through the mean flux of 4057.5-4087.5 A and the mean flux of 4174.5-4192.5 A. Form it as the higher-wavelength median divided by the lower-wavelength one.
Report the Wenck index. -0.39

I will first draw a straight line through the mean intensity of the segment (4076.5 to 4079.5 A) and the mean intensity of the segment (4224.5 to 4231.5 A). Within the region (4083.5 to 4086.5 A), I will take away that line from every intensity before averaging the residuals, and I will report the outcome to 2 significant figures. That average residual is 14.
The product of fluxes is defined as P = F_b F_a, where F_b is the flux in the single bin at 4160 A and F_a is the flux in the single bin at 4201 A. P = 781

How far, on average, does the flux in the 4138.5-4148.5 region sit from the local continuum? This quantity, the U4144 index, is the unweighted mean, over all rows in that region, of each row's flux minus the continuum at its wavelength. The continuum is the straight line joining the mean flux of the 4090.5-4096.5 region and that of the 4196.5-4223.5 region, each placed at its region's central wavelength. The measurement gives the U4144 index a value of 1.5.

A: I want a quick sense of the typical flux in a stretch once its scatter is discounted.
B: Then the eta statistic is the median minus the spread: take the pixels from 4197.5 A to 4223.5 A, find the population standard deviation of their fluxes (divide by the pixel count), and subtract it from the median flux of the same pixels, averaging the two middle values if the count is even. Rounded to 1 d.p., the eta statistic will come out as 29.7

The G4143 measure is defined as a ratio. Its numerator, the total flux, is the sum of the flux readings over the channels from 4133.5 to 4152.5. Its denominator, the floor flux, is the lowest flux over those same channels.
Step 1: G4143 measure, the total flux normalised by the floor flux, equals 22.5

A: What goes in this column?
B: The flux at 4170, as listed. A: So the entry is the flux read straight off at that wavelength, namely 35.71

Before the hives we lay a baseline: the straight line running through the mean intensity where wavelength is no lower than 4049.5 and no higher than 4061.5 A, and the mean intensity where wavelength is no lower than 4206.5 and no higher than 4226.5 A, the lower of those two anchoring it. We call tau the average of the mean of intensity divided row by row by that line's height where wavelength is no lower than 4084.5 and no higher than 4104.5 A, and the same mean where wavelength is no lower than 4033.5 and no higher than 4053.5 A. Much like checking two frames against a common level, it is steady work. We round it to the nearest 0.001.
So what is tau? 0.926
